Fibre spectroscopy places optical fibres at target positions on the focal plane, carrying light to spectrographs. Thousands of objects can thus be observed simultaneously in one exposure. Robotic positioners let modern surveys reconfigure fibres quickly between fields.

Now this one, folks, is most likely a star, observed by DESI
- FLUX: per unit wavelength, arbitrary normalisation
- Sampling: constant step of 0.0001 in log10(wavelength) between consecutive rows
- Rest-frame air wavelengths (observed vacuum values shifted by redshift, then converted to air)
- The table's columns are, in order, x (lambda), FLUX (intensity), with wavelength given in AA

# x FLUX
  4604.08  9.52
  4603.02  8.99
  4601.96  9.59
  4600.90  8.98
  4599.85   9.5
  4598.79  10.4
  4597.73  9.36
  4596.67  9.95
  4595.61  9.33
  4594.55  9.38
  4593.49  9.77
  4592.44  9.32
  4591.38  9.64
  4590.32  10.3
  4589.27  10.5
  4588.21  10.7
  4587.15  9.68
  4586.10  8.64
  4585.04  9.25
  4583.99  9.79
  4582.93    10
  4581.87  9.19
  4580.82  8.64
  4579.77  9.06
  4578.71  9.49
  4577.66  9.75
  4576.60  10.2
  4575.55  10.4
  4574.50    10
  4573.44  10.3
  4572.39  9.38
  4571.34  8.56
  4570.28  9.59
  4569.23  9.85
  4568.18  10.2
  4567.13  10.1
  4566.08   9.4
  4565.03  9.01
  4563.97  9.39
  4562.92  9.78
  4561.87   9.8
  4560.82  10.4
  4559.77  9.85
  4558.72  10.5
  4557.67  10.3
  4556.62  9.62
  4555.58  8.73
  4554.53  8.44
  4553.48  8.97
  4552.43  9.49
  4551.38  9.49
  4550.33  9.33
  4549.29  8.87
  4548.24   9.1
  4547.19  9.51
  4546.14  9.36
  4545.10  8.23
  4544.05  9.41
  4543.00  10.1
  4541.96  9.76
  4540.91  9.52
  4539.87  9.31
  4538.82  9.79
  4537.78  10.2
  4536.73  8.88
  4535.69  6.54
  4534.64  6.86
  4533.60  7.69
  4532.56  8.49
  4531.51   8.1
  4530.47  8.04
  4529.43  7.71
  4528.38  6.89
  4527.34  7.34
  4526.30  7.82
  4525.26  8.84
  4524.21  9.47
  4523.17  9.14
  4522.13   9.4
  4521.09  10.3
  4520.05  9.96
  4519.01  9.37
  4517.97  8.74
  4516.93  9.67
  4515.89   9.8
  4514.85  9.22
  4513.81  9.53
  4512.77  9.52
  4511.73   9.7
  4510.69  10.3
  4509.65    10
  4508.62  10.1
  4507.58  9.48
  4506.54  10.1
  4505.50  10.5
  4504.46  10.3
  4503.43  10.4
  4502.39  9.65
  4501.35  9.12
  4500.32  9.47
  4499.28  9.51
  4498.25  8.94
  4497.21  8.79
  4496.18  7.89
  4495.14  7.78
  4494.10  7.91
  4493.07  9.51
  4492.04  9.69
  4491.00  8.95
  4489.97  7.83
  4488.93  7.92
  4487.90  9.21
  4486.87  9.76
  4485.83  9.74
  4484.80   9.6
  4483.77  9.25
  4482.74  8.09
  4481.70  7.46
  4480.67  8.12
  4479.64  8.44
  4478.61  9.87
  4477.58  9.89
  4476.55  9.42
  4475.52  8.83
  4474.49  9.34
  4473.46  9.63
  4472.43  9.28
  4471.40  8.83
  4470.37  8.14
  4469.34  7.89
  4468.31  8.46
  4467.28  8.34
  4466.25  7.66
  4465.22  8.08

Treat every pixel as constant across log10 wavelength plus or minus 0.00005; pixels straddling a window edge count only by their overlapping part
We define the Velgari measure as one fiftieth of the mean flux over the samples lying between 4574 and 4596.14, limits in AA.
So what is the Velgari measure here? 0.193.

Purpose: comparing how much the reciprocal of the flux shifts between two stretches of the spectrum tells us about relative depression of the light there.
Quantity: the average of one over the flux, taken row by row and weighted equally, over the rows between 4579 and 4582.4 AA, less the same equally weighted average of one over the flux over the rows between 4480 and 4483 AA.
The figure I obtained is -0.015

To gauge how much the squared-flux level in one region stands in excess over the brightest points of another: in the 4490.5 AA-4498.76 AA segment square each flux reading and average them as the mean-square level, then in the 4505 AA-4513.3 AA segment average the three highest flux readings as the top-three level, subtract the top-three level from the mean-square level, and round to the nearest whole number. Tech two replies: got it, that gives 66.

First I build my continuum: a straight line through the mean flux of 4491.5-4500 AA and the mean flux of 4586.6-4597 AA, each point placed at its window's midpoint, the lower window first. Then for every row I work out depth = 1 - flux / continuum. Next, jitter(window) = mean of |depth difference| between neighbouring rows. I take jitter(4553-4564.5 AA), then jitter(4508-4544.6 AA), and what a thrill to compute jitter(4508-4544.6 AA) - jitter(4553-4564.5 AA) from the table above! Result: 0.0085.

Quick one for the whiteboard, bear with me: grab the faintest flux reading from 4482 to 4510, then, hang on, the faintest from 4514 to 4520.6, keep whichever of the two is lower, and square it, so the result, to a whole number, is 61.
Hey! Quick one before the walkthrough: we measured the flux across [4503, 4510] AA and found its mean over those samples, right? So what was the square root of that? 3.18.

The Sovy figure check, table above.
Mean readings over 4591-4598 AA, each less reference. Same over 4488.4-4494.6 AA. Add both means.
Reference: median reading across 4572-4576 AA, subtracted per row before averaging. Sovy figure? -2.1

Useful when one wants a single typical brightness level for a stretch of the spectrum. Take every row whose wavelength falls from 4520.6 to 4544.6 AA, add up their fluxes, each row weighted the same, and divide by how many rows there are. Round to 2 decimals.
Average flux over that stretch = 8.68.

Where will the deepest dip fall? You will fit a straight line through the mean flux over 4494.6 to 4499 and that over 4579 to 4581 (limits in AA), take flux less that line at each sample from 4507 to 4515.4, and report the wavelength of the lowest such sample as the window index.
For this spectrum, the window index 4514.85 AA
